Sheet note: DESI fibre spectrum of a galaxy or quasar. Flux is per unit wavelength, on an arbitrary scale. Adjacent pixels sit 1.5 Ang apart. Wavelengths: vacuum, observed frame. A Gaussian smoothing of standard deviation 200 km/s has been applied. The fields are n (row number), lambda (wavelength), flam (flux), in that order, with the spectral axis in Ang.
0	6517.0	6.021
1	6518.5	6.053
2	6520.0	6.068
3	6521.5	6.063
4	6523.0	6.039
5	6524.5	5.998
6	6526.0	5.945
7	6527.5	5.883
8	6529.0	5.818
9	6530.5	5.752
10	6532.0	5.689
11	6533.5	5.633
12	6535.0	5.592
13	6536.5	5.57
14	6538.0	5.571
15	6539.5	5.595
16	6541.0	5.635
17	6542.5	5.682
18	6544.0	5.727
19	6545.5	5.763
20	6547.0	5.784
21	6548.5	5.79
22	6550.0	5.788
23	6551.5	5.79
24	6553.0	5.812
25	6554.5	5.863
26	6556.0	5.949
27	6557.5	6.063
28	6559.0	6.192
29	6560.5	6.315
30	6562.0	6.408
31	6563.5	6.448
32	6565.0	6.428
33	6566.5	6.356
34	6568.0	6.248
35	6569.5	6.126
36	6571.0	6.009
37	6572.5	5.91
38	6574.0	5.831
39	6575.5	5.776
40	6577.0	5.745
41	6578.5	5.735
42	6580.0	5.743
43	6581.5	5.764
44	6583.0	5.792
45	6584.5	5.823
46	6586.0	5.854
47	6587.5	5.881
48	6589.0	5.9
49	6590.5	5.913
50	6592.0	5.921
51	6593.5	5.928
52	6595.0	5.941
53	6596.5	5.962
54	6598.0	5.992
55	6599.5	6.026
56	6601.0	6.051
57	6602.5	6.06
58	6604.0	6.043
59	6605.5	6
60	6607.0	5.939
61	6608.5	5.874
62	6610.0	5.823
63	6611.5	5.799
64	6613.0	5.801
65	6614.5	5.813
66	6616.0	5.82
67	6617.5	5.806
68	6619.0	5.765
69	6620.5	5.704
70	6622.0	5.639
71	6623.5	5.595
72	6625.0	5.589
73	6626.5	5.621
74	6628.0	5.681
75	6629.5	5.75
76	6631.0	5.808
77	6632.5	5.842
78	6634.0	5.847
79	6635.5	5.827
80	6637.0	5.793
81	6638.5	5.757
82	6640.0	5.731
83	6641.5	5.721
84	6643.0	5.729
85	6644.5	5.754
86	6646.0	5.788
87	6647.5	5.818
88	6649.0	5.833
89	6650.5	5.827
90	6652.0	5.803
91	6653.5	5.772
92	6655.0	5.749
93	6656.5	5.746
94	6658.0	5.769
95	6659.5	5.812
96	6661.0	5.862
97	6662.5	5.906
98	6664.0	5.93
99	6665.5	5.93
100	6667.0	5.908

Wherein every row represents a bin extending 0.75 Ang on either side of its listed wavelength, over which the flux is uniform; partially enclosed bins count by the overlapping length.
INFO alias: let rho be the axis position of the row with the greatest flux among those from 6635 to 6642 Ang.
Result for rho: 6635.5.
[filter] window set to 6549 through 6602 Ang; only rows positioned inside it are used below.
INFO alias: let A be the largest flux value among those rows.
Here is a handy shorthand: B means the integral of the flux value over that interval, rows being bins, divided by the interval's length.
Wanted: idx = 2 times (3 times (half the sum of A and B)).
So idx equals 37.3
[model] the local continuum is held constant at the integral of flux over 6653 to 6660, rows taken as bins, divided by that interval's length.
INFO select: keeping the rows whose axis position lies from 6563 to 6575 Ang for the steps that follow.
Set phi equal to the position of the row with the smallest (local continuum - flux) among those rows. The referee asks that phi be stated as 6563.5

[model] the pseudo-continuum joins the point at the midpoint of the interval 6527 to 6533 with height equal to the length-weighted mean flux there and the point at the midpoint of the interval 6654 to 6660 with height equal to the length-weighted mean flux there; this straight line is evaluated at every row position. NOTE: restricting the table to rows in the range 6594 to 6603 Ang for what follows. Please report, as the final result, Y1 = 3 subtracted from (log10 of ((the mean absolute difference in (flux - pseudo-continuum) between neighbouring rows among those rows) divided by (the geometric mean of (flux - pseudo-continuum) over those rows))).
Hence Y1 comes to -3.98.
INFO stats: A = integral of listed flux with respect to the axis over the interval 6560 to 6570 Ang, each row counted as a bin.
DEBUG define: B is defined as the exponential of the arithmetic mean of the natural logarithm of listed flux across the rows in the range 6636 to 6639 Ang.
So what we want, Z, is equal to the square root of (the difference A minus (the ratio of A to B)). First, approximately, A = 63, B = 5.77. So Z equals 7.2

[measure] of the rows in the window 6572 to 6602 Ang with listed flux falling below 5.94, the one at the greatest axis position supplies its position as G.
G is 6593.5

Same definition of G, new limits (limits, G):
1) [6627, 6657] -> 6656.5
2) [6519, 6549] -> 6548.5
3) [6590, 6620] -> 6619.0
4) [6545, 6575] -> 6574.0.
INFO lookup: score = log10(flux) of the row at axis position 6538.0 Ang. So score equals 0.746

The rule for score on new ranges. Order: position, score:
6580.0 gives 0.759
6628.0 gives 0.754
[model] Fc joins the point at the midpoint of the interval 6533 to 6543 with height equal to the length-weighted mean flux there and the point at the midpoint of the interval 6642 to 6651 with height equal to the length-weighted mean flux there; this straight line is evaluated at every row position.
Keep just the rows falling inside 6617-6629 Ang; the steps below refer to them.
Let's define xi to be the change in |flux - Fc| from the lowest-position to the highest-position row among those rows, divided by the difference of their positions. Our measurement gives 0.001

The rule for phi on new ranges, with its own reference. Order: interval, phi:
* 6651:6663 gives 6662.5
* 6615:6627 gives 6616.0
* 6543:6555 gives 6554.5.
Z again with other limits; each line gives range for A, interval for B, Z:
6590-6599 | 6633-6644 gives 6.7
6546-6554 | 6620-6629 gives 6.2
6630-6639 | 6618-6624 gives 6.6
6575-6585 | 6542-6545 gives 6.9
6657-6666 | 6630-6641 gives 6.6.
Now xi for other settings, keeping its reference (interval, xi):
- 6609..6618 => -0.004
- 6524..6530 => -0.042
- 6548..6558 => 0.029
